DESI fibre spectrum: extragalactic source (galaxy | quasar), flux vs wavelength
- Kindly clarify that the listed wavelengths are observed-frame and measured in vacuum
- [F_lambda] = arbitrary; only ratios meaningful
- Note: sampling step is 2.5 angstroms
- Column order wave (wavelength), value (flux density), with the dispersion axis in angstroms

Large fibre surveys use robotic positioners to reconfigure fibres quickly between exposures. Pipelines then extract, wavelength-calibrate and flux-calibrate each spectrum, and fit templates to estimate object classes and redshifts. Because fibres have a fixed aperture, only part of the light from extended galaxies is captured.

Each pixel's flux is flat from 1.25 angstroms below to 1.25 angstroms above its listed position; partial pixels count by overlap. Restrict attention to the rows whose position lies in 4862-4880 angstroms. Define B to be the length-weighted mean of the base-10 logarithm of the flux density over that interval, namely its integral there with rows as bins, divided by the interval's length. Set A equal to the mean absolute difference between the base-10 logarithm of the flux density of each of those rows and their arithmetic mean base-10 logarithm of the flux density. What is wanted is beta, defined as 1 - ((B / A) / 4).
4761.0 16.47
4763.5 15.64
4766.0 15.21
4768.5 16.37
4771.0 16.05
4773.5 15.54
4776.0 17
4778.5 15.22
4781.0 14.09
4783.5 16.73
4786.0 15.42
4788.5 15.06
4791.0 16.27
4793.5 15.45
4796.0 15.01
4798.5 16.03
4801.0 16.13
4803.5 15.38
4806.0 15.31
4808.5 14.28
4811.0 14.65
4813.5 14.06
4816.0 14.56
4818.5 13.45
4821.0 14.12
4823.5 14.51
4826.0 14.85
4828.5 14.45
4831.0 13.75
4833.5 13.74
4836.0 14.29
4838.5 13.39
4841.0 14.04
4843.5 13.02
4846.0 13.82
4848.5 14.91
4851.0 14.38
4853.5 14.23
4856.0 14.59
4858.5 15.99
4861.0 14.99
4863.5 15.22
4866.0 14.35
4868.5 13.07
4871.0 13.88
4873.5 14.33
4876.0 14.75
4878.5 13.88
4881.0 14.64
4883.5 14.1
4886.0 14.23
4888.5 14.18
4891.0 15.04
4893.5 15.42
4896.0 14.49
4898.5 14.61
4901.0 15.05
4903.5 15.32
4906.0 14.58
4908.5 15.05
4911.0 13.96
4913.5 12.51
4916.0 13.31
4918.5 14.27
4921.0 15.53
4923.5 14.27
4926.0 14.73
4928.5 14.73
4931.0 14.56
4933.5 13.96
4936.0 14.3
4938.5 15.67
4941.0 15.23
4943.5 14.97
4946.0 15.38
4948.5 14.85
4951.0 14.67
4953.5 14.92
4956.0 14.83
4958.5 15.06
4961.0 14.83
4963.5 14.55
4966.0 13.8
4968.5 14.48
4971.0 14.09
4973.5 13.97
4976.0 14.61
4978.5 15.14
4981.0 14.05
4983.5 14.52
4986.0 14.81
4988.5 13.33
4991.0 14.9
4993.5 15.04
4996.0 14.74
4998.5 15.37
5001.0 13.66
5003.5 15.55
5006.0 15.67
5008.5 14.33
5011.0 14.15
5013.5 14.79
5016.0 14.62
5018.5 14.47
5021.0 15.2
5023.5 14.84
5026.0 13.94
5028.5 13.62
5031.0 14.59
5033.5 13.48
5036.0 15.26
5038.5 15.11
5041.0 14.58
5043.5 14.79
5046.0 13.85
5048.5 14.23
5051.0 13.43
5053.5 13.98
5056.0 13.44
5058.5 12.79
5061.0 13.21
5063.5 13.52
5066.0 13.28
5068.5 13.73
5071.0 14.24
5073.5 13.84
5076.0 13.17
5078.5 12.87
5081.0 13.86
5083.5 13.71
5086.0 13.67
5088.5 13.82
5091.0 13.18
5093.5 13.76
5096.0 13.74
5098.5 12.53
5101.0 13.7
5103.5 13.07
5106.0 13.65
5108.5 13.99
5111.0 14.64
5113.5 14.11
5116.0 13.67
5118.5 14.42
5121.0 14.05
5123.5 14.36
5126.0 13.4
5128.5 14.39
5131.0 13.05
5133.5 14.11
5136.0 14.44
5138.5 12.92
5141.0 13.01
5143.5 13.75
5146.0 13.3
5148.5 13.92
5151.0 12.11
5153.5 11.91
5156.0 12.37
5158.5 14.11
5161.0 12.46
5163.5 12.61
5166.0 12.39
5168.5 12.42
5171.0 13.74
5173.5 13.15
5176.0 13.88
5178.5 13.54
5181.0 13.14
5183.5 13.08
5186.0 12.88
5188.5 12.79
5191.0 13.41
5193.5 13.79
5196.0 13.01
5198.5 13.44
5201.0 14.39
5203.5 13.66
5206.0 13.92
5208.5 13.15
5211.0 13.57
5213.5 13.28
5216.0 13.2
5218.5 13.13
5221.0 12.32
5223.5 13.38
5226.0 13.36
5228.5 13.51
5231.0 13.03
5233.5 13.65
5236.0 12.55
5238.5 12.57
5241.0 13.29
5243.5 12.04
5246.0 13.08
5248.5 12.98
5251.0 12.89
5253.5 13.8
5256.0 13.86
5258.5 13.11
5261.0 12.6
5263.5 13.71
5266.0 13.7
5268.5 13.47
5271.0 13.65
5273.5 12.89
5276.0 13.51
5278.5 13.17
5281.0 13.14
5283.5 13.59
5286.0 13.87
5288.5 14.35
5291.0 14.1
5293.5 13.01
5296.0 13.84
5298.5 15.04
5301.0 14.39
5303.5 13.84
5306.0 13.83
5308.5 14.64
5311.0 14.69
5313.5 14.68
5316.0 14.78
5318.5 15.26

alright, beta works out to -17.2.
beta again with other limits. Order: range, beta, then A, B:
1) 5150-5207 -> -13.9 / 0.0187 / 1.12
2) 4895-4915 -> -14.3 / 0.0190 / 1.16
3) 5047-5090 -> -24.9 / 0.0109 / 1.13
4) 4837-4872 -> -13.8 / 0.0195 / 1.15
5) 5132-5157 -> -10.8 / 0.0238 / 1.12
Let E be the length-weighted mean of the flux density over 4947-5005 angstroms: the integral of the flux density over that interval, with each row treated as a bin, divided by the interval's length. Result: 14.6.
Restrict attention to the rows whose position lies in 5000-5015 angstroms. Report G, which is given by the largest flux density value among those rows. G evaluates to 15.67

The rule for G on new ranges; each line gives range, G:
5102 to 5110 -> 13.99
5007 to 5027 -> 15.2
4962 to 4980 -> 15.14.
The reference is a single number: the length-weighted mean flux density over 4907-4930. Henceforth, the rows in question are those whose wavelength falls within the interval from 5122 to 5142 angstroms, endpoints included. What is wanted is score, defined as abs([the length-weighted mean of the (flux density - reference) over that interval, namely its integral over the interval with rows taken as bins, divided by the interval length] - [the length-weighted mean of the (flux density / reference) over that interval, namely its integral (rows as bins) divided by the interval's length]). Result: 1.51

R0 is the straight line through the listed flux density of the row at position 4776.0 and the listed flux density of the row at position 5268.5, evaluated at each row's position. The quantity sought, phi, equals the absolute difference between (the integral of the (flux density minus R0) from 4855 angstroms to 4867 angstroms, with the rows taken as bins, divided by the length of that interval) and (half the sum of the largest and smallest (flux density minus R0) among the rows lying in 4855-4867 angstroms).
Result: 0.13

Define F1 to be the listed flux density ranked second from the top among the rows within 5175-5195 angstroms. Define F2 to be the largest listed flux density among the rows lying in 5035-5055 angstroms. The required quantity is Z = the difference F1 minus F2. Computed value -1.5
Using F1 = 13.79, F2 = 15.26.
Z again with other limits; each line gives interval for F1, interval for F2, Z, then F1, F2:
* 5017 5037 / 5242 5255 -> 1.4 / 15.2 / 13.8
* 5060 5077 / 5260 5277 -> 0.1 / 13.84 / 13.71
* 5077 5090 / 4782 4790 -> -2.9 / 13.82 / 16.73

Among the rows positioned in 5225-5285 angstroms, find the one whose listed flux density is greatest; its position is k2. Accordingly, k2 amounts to 5256.0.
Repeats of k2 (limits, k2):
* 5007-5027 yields 5021.0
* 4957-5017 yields 5006.0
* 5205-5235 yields 5206.0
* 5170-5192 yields 5176.0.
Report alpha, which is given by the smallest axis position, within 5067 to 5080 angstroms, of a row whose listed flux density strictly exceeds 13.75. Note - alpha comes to 5071.0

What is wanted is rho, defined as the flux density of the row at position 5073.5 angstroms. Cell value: 13.84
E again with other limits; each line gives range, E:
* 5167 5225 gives 13.3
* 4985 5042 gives 14.6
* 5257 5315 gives 13.8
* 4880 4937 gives 14.5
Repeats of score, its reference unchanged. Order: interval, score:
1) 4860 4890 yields 0.97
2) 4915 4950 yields 0.59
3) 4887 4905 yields 0.45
